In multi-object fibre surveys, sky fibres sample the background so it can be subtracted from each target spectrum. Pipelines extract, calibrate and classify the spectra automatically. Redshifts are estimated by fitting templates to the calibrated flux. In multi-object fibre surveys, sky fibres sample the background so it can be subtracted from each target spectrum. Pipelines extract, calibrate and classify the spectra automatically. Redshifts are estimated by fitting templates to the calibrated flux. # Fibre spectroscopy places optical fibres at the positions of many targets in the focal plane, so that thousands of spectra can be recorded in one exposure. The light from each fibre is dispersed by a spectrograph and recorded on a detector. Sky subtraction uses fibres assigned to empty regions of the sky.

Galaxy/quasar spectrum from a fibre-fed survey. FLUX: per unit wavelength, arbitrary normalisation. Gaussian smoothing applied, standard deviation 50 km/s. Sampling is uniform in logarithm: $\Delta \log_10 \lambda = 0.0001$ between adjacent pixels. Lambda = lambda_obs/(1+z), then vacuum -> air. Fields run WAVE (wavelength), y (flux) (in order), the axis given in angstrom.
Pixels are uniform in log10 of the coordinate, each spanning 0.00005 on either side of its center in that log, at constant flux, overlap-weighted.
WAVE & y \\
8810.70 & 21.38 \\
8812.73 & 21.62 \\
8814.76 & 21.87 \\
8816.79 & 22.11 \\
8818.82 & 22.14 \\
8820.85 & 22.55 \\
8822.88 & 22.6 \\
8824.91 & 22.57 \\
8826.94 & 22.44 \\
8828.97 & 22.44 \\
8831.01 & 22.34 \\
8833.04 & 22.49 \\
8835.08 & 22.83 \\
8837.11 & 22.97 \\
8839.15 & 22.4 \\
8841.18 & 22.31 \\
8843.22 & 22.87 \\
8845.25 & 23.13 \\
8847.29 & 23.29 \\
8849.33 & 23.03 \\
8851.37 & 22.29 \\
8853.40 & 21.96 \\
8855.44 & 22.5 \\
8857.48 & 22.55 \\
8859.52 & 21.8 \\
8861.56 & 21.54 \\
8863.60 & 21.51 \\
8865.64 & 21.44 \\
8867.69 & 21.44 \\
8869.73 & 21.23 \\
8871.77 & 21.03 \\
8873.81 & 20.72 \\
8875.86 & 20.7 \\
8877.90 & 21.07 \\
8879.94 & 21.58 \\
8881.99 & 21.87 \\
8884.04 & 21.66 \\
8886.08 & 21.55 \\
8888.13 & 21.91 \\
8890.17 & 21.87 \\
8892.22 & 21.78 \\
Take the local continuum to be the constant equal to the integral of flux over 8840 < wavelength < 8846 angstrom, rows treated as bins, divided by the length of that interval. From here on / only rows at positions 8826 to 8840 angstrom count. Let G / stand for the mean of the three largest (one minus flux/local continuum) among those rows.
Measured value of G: 0.017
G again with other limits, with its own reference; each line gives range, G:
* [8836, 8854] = 0.026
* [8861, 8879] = 0.086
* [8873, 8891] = 0.085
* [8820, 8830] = 0.013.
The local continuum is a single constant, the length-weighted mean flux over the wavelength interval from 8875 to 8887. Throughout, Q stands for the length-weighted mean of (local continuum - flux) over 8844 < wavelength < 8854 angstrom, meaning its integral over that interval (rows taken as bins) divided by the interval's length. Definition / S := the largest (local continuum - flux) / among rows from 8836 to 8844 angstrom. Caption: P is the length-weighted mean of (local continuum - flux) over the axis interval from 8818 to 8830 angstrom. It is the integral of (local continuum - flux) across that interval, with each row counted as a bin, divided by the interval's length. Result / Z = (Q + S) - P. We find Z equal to -1.2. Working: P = -1.04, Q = -1.4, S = -0.89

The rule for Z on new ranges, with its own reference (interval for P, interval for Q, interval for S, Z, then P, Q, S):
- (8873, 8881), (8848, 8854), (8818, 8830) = -2.2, 0.39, -1.1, -0.72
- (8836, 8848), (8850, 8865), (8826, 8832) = -0.1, -1.40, -0.6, -0.92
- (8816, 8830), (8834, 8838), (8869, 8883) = 0.2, -0.99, -1.5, 0.72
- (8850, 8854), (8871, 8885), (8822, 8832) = 0.1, -0.80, 0.2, -0.92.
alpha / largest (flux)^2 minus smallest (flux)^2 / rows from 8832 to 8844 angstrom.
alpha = 30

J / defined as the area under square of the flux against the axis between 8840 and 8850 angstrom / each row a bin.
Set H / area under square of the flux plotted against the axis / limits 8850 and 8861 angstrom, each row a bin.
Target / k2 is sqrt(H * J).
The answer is 5342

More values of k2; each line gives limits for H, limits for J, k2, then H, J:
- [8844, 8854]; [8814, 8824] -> 5076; 5193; 4961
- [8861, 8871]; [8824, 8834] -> 4809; 4586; 5043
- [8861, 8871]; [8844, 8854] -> 4880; 4586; 5193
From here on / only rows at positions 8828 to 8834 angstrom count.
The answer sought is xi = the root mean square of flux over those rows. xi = 22.4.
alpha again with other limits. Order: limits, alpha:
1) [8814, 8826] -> 32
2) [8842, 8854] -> 60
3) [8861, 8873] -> 22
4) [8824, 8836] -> 22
